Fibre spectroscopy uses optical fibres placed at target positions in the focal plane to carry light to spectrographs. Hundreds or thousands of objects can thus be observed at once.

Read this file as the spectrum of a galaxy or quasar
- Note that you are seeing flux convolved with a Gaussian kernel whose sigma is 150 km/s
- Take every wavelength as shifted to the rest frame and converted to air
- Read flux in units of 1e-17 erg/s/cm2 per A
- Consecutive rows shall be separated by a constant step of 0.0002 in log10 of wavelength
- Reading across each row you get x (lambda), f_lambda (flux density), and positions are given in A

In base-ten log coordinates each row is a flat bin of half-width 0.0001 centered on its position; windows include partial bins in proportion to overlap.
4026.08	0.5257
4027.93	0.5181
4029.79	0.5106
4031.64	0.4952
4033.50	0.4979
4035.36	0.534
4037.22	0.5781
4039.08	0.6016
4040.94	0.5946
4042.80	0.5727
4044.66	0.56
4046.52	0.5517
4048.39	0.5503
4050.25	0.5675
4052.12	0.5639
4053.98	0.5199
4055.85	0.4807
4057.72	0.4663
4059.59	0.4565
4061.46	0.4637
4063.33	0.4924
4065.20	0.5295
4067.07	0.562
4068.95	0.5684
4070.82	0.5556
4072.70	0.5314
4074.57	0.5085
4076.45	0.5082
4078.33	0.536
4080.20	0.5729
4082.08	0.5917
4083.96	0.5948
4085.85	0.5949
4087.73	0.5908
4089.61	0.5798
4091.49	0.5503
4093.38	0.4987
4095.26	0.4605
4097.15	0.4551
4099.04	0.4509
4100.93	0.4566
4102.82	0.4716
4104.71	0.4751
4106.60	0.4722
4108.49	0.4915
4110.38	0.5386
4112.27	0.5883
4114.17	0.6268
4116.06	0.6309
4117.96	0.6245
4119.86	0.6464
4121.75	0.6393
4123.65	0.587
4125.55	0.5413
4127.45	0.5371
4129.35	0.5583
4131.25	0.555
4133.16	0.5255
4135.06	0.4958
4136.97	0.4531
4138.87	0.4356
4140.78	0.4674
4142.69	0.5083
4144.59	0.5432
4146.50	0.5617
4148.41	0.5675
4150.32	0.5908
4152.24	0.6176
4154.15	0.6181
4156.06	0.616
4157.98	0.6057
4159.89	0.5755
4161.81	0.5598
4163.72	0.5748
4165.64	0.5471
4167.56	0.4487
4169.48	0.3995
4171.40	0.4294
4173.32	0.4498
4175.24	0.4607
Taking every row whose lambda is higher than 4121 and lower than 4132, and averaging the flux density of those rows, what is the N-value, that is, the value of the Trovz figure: 0.57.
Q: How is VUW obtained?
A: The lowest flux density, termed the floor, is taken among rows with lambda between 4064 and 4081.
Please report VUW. 0.5082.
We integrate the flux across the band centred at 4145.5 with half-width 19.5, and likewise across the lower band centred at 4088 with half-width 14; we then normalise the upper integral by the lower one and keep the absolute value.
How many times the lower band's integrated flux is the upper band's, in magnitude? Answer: 1.4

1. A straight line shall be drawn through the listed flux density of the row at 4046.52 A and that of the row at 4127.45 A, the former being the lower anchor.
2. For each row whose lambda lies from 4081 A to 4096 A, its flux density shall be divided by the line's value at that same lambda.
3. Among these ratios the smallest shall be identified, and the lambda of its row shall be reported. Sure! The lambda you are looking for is 4095.26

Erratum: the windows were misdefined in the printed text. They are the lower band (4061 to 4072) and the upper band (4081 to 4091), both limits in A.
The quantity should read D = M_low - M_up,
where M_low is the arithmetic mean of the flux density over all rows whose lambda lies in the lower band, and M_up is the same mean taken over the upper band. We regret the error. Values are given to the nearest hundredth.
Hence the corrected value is -0.06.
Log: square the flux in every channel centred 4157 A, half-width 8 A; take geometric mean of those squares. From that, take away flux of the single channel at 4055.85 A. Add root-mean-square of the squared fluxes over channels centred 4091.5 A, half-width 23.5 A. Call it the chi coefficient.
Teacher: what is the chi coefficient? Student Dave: 0.16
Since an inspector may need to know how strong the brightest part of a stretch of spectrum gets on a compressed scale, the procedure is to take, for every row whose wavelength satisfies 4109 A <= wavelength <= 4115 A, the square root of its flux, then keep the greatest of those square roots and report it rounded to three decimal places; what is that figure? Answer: 0.792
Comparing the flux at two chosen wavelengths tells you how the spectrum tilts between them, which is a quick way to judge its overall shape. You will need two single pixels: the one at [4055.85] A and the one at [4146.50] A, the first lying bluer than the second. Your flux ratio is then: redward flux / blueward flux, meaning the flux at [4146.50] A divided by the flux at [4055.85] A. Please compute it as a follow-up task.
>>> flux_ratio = 1.17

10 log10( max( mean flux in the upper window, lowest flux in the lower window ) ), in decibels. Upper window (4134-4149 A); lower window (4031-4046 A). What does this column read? -3.0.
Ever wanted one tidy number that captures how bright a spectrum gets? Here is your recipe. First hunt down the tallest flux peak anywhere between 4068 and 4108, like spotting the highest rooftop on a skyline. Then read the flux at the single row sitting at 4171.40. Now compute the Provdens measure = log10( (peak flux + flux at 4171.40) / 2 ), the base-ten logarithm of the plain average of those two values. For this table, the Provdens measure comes -0.29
